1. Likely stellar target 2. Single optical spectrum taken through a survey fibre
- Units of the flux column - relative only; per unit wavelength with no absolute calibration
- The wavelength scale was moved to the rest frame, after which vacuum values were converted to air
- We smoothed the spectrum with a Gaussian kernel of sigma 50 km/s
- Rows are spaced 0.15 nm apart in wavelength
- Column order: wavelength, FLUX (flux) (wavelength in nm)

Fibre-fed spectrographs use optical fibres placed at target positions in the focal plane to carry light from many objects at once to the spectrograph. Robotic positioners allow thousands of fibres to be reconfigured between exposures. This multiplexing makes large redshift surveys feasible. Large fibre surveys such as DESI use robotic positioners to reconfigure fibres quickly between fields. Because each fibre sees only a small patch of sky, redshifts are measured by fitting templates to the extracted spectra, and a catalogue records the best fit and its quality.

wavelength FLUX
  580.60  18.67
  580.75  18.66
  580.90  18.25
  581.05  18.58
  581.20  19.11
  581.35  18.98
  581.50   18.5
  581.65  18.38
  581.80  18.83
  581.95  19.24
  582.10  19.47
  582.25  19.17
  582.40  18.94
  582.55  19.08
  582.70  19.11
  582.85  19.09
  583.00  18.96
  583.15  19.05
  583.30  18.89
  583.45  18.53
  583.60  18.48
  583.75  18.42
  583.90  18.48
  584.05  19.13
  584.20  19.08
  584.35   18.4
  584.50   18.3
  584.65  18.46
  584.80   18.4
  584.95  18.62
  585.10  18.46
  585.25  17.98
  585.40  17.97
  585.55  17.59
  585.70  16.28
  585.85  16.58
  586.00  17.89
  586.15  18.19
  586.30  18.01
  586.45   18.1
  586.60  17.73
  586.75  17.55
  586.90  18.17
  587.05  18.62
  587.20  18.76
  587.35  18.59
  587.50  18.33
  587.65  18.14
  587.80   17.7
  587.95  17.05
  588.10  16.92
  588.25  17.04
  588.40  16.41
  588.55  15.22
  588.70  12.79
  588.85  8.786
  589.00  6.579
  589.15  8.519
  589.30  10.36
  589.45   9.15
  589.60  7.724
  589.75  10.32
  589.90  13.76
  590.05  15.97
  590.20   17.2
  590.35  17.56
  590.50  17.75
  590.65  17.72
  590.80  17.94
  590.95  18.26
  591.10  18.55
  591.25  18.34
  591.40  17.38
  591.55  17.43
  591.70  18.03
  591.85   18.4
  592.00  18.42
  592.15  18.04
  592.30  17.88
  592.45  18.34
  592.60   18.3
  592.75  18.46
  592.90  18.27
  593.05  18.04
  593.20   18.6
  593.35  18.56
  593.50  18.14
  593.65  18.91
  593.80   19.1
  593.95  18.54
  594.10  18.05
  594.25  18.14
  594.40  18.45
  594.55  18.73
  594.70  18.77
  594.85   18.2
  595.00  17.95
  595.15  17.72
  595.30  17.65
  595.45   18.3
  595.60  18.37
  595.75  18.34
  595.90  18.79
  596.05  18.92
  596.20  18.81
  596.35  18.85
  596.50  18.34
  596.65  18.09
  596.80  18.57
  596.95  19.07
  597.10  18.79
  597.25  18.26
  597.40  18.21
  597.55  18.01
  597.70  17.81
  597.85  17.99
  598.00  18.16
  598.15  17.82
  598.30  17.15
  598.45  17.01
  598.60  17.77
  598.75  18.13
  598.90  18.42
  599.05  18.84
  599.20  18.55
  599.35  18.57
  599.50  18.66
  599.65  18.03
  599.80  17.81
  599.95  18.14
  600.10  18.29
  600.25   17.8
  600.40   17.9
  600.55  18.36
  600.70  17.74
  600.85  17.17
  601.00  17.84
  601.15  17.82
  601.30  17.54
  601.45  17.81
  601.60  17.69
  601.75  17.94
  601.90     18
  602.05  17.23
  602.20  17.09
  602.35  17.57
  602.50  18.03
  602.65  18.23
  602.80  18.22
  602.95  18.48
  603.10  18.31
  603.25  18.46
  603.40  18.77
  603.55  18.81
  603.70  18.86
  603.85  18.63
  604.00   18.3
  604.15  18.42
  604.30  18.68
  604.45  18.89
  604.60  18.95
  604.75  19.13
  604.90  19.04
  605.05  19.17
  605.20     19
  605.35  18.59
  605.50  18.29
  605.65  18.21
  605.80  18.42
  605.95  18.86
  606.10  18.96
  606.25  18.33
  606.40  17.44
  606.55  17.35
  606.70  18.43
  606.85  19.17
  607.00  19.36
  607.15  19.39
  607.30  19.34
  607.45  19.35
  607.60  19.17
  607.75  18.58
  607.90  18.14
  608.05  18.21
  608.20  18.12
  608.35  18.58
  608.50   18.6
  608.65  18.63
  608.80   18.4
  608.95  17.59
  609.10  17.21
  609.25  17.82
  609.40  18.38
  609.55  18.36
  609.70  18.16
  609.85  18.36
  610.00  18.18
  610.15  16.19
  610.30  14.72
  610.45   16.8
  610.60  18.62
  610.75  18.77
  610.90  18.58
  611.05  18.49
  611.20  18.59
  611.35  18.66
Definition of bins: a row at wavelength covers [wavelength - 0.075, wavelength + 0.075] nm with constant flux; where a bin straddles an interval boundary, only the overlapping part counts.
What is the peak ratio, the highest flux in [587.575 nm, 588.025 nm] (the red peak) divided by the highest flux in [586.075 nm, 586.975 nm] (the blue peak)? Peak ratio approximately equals 1.00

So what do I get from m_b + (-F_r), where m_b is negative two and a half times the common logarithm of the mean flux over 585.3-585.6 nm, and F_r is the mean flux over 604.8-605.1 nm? -22.2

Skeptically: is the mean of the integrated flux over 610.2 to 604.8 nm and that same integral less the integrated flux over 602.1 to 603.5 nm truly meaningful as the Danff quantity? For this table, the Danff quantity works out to 87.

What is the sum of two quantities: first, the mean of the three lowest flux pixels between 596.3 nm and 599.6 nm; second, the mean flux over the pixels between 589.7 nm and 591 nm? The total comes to 34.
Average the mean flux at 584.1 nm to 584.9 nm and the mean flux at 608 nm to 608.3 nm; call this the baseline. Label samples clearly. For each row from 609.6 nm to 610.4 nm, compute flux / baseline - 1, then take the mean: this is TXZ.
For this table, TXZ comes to -0.067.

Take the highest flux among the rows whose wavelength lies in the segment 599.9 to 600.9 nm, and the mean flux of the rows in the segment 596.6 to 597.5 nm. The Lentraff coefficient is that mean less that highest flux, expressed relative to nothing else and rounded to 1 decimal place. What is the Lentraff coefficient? 0.1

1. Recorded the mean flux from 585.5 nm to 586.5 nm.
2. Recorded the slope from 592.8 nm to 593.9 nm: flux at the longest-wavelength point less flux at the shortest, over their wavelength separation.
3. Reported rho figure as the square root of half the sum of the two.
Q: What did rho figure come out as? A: 3.04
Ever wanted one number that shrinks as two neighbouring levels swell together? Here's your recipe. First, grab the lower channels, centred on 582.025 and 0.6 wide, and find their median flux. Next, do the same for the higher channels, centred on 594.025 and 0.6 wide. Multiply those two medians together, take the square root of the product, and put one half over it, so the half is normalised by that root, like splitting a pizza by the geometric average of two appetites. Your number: 0.0266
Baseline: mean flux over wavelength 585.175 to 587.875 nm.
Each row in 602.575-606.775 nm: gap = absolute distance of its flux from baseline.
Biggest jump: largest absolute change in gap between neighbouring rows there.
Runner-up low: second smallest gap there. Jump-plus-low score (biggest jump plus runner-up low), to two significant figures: 0.95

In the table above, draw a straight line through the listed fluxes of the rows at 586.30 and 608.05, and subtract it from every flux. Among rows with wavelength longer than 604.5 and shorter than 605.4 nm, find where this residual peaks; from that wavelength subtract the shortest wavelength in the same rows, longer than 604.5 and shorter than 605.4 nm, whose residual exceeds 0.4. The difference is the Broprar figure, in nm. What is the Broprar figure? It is 0.45 nm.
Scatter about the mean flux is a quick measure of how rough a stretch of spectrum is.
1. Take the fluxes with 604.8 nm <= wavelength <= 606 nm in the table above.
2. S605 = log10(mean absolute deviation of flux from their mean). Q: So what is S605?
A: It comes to -0.49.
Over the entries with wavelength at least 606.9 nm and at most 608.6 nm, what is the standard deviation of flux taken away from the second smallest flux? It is 17.6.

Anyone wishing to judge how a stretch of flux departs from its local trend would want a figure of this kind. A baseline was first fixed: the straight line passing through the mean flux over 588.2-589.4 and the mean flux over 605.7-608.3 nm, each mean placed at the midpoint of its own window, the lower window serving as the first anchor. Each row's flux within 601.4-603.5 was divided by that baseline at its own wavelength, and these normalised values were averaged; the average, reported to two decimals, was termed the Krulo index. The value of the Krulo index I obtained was 1.06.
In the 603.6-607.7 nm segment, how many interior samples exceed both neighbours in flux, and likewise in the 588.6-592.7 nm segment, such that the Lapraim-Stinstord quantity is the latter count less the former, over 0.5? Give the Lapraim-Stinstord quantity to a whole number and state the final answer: 0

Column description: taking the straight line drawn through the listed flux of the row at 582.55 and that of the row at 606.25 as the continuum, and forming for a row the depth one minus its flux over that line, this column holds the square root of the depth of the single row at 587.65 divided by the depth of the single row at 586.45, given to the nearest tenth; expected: 1.0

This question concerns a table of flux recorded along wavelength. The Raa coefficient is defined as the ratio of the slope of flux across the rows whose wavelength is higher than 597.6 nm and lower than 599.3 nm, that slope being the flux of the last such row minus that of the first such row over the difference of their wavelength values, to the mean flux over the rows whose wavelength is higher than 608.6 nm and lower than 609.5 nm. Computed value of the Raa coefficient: 0.027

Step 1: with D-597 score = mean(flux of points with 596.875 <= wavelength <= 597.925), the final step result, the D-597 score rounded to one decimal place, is 18.3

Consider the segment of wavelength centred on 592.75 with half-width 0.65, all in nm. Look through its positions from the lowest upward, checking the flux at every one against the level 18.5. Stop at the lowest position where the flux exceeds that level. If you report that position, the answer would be 593.20 nm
